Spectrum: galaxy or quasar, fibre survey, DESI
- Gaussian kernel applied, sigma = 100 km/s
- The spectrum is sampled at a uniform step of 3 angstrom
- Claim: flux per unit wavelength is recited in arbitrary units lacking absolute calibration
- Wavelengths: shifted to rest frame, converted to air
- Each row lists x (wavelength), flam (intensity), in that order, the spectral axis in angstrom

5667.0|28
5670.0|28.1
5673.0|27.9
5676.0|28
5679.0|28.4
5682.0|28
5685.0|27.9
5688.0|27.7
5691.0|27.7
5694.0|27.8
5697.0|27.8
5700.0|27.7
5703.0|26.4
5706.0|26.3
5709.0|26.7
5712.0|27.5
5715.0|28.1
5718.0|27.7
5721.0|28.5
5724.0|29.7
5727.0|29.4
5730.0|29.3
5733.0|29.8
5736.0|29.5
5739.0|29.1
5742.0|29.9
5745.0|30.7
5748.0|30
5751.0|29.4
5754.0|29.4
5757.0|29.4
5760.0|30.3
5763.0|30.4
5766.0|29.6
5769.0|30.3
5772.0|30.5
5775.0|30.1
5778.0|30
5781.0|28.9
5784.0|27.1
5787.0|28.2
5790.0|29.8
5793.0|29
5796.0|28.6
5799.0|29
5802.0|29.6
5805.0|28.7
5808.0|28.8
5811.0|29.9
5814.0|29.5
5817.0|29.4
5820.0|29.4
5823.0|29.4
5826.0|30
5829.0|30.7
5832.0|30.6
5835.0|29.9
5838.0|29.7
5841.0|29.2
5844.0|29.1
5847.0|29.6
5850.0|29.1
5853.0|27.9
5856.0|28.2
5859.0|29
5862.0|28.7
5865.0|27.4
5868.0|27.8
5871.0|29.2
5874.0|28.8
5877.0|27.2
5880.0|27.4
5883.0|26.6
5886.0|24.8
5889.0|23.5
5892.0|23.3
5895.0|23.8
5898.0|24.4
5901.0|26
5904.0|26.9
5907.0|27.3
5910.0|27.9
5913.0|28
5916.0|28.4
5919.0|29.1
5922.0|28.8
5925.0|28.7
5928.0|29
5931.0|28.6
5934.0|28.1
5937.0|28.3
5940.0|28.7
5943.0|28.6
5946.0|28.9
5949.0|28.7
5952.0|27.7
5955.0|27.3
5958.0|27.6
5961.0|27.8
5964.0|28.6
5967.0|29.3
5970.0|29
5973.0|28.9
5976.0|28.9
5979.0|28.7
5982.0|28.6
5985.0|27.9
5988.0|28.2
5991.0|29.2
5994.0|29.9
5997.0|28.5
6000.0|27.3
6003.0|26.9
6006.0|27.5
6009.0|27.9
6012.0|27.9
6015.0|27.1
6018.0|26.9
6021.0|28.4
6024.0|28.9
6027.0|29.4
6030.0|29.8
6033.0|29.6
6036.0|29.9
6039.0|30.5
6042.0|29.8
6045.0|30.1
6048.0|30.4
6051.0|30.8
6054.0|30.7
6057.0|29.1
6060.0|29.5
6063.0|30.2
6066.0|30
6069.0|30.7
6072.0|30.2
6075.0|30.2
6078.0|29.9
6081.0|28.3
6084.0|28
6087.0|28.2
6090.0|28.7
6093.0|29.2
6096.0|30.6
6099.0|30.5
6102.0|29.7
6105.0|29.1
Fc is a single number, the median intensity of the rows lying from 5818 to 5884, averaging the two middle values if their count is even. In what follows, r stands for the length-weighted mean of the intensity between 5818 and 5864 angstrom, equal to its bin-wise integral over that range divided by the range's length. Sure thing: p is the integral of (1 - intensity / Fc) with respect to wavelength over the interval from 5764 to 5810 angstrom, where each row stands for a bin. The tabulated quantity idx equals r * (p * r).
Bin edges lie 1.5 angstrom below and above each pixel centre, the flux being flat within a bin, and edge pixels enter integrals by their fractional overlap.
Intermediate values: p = -0.2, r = 29.3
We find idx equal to -182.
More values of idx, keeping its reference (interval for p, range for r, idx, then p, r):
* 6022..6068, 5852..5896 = -923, -1.3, 26.9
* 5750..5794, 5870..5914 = -418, -0.6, 26.3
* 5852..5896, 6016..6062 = 2867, 3.3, 29.6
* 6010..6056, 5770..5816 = -308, -0.4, 29.2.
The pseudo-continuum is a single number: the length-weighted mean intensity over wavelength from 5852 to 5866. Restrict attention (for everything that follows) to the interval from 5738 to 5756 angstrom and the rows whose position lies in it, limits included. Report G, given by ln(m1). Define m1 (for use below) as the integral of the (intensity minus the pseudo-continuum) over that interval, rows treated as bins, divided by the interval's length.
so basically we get 0.4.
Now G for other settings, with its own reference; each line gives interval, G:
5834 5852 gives 0.1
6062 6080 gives 0.6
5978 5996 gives -0.8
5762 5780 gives 0.6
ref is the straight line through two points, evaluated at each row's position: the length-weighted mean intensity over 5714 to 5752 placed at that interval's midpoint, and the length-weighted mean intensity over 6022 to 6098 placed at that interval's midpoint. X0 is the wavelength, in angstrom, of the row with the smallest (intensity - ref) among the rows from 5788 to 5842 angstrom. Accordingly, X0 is 5796.0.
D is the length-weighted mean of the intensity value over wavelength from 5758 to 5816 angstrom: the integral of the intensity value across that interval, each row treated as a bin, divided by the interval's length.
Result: 29.4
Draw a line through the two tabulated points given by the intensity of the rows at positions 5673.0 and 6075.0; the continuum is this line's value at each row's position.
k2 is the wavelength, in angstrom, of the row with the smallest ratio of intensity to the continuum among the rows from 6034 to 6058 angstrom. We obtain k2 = 6057.0 angstrom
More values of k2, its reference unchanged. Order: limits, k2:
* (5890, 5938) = 5892.0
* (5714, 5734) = 5718.0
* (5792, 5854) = 5853.0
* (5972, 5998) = 5985.0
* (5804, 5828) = 5805.0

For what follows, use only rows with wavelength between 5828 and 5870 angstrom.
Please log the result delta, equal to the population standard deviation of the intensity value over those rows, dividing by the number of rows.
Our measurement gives 0.97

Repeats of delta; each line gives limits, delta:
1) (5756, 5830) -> 0.80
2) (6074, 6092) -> 0.86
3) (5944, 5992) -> 0.60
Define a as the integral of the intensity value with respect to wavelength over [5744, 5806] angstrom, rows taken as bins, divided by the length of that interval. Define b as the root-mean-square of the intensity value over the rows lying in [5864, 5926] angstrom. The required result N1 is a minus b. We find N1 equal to 2.5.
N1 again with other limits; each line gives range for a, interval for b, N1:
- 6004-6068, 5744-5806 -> -0.2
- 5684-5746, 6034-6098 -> -1.4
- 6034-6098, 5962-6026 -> 1.4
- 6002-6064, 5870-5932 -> 2.0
